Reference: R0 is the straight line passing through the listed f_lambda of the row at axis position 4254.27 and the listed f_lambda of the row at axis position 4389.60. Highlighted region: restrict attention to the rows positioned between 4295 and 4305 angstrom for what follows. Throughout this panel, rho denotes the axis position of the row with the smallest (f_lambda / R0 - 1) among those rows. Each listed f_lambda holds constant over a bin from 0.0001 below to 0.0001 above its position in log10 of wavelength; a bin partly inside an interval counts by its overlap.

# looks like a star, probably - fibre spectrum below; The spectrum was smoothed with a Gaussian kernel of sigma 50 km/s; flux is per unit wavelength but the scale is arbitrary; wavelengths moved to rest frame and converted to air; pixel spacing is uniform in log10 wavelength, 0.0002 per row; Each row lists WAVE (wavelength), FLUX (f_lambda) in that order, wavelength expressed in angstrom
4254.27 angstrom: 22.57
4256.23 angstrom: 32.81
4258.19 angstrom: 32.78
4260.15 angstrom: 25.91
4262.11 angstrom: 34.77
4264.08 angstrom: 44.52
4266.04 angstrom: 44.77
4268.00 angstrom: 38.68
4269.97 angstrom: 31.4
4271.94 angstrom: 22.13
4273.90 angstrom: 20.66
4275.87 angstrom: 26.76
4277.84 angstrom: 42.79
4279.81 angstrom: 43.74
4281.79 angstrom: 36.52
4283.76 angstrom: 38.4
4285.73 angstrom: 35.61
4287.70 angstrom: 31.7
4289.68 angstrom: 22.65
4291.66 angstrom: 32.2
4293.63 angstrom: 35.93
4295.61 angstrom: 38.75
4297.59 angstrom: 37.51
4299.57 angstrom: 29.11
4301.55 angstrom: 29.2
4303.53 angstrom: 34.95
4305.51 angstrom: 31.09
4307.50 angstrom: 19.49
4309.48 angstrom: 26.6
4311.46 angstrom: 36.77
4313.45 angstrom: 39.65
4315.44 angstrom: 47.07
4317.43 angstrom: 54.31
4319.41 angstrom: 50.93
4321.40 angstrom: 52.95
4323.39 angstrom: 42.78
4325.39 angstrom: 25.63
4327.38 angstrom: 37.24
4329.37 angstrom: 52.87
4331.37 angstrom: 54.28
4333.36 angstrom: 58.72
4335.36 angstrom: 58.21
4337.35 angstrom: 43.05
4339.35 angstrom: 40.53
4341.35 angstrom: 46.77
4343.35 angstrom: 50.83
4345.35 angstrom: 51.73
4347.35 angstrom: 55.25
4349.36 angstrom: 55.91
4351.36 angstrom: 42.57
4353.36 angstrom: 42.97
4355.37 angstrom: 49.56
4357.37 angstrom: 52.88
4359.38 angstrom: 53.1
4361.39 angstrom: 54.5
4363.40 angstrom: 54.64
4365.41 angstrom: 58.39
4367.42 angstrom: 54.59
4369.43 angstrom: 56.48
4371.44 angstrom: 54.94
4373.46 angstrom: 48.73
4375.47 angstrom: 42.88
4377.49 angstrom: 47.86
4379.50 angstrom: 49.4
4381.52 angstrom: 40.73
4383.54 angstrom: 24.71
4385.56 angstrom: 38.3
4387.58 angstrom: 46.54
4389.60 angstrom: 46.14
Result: 4301.55 angstrom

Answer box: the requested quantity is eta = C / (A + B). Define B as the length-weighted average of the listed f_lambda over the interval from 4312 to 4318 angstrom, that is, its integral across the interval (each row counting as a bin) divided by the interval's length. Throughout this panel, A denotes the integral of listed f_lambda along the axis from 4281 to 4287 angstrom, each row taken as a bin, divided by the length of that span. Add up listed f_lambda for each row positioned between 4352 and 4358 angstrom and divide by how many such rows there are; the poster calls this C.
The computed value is 0.59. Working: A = 37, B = 45.6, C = 48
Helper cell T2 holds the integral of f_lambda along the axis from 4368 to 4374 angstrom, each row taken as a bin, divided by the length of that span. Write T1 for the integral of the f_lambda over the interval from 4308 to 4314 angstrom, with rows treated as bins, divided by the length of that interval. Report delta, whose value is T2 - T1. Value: 21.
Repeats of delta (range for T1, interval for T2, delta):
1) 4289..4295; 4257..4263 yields 0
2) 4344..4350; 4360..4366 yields 2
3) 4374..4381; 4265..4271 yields -8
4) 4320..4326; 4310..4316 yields -2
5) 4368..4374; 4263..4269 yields -11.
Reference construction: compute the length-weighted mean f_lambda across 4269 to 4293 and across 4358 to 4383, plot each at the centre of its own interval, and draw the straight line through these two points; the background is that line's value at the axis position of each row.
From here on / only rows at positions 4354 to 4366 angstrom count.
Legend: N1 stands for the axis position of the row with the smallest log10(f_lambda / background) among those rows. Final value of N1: 4355.37 angstrom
